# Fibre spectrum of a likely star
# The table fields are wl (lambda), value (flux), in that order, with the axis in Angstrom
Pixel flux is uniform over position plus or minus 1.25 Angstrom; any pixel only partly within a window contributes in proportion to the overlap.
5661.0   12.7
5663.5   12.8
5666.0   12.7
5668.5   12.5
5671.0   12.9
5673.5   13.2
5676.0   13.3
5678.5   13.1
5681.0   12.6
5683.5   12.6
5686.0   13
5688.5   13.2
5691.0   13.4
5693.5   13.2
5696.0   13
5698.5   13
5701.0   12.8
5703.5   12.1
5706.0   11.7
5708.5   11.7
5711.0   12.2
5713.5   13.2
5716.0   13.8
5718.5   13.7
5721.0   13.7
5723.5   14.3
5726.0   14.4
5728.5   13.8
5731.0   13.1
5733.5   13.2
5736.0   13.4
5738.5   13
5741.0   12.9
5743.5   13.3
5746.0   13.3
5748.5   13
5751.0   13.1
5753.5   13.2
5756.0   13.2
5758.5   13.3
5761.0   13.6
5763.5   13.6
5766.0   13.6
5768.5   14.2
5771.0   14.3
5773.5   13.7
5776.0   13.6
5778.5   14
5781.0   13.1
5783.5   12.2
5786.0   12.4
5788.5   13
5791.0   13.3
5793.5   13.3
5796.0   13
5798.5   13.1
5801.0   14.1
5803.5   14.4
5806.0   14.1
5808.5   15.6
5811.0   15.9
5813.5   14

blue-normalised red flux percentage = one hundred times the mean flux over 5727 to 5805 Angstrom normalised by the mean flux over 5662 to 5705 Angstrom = 104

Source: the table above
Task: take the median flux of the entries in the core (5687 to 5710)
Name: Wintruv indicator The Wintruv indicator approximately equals 13.0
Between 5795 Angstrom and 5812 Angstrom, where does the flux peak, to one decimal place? 5811.0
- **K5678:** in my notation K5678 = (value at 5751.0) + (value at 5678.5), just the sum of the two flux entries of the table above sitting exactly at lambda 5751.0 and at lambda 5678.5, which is 26.2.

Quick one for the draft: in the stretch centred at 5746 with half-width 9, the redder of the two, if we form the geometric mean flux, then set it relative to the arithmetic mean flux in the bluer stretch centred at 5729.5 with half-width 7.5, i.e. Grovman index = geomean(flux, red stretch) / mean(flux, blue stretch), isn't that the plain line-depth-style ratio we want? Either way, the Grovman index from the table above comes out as 0.96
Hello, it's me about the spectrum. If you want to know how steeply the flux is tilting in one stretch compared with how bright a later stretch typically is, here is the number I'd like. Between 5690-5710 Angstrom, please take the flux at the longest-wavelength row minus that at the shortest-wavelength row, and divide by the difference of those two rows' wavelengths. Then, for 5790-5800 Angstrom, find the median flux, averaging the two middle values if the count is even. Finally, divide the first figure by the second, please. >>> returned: -0.007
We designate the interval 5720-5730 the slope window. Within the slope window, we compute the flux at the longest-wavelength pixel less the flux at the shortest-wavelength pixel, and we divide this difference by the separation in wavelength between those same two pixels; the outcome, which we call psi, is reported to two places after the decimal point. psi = 0.01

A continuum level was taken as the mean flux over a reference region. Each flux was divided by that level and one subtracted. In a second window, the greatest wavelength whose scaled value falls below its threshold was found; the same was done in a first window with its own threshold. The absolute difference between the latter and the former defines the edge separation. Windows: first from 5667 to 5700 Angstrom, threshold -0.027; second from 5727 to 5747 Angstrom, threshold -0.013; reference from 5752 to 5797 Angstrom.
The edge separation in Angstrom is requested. 42.5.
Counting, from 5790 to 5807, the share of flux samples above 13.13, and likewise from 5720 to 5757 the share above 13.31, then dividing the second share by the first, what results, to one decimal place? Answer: 0.5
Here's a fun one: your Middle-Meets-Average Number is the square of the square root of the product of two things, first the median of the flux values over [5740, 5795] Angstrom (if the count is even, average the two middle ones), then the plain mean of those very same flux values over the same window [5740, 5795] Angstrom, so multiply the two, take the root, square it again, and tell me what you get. 177.3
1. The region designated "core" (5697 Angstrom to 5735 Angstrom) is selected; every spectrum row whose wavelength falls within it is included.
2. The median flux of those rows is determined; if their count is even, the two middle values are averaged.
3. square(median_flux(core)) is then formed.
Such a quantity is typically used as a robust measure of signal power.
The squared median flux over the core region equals 174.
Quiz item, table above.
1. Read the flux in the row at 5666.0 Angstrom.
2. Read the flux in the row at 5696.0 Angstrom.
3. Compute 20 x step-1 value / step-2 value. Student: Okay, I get 19.5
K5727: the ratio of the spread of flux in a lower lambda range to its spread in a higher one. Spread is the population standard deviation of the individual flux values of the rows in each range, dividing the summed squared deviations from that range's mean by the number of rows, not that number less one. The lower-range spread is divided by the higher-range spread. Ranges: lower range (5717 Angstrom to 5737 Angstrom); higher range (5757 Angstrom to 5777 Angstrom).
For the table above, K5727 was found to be 1.4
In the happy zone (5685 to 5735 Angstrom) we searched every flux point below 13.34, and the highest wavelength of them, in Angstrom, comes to 5733.5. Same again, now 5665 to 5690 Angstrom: 5688.5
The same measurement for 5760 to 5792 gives 5791.0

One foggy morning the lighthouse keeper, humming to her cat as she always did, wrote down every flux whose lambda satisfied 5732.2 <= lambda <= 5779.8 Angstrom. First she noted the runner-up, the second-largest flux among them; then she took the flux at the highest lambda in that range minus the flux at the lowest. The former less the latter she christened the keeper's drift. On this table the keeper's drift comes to 13.4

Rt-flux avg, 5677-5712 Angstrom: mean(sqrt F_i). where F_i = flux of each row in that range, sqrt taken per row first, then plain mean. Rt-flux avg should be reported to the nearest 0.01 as 3.56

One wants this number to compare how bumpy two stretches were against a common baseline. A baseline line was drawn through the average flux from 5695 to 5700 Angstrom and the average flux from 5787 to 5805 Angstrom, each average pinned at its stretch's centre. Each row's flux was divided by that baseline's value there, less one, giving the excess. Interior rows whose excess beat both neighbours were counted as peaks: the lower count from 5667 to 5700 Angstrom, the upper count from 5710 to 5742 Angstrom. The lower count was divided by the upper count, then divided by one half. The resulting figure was 1.3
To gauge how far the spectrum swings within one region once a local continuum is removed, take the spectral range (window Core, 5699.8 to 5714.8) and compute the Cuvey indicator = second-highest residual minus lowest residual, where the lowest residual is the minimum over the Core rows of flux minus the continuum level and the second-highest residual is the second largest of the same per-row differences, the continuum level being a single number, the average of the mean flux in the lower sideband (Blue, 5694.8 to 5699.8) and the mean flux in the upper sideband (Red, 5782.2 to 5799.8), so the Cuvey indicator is 1.10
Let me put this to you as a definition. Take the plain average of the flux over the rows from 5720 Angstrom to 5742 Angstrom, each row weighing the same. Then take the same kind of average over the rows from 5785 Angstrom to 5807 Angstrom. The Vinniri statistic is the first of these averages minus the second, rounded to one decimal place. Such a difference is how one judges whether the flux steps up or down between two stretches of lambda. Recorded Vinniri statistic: 0.1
